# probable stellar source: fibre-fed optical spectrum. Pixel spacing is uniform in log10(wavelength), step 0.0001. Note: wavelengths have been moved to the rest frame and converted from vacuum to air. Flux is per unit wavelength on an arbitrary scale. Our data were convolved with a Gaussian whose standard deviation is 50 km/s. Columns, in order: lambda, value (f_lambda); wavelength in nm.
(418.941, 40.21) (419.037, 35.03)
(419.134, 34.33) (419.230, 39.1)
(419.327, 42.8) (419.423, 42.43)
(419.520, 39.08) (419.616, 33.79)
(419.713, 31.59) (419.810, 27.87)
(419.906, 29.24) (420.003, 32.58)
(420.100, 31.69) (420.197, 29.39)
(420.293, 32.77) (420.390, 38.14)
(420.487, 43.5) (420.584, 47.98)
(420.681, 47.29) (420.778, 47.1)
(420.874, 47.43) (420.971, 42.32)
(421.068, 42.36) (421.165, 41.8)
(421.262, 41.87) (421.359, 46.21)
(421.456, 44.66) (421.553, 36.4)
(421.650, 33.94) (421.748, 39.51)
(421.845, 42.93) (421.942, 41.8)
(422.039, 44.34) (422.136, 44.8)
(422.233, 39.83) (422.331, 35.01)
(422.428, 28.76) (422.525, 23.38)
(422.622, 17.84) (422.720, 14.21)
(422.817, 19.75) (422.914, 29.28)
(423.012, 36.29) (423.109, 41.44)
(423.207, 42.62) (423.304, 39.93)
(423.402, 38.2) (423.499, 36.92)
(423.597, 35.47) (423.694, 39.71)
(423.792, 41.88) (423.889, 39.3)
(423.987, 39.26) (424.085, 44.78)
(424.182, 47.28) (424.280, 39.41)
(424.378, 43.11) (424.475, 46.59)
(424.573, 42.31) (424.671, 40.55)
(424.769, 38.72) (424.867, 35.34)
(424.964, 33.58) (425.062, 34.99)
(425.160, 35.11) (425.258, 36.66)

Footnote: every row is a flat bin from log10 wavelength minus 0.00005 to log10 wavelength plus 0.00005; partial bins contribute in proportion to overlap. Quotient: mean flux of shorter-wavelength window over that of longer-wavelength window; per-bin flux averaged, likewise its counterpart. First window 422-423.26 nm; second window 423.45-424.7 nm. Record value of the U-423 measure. 0.78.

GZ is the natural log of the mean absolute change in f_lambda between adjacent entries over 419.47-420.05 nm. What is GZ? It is 1.2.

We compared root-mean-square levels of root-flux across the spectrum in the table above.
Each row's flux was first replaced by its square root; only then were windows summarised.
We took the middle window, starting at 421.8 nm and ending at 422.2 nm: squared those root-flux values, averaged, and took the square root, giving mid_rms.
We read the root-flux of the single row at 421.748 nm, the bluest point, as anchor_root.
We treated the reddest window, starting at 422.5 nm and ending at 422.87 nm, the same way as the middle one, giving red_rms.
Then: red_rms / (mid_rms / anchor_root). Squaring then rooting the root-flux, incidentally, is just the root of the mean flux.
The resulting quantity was 4.1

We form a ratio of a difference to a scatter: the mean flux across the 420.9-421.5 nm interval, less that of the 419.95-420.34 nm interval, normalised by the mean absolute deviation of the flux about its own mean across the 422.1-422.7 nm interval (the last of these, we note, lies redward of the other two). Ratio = 1.4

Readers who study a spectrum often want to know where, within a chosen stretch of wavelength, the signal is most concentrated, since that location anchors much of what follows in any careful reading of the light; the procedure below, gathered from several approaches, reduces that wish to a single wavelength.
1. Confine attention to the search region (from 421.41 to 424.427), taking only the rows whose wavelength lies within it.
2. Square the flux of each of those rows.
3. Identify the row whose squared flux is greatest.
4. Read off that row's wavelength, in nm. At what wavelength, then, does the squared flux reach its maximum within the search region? 424.182 nm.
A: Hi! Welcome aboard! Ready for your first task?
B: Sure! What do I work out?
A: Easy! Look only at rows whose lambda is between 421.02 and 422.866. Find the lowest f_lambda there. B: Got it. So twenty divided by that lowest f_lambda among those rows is 1.41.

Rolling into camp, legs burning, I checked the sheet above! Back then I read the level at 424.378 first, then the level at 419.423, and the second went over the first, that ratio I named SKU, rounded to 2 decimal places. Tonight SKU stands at 0.98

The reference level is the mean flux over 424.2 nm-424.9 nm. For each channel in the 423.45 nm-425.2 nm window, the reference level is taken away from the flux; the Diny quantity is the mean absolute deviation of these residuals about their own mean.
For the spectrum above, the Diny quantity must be 3.2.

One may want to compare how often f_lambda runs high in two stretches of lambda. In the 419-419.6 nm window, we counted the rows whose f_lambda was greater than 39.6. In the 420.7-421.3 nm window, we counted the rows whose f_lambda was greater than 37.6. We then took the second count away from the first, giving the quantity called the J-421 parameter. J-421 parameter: -4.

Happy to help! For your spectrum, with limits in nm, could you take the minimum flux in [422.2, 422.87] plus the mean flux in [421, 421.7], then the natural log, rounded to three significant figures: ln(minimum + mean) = 4.01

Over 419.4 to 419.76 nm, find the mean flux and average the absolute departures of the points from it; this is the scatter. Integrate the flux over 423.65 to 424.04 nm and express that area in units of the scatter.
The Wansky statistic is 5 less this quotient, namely 1.1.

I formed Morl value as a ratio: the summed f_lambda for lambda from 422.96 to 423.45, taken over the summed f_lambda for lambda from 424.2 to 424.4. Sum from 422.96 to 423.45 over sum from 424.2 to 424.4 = 2.4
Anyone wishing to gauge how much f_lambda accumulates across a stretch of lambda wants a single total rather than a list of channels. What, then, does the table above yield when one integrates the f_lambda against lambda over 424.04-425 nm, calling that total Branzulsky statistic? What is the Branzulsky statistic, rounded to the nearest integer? 40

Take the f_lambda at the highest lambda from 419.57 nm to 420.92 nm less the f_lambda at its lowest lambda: 14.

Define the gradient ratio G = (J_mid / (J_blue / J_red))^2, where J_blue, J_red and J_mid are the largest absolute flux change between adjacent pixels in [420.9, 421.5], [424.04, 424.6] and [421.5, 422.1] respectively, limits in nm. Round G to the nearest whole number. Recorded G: 102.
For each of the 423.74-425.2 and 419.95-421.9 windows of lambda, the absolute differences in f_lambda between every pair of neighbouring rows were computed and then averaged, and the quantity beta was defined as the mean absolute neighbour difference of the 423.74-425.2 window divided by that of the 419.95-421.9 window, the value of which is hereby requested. 1.00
